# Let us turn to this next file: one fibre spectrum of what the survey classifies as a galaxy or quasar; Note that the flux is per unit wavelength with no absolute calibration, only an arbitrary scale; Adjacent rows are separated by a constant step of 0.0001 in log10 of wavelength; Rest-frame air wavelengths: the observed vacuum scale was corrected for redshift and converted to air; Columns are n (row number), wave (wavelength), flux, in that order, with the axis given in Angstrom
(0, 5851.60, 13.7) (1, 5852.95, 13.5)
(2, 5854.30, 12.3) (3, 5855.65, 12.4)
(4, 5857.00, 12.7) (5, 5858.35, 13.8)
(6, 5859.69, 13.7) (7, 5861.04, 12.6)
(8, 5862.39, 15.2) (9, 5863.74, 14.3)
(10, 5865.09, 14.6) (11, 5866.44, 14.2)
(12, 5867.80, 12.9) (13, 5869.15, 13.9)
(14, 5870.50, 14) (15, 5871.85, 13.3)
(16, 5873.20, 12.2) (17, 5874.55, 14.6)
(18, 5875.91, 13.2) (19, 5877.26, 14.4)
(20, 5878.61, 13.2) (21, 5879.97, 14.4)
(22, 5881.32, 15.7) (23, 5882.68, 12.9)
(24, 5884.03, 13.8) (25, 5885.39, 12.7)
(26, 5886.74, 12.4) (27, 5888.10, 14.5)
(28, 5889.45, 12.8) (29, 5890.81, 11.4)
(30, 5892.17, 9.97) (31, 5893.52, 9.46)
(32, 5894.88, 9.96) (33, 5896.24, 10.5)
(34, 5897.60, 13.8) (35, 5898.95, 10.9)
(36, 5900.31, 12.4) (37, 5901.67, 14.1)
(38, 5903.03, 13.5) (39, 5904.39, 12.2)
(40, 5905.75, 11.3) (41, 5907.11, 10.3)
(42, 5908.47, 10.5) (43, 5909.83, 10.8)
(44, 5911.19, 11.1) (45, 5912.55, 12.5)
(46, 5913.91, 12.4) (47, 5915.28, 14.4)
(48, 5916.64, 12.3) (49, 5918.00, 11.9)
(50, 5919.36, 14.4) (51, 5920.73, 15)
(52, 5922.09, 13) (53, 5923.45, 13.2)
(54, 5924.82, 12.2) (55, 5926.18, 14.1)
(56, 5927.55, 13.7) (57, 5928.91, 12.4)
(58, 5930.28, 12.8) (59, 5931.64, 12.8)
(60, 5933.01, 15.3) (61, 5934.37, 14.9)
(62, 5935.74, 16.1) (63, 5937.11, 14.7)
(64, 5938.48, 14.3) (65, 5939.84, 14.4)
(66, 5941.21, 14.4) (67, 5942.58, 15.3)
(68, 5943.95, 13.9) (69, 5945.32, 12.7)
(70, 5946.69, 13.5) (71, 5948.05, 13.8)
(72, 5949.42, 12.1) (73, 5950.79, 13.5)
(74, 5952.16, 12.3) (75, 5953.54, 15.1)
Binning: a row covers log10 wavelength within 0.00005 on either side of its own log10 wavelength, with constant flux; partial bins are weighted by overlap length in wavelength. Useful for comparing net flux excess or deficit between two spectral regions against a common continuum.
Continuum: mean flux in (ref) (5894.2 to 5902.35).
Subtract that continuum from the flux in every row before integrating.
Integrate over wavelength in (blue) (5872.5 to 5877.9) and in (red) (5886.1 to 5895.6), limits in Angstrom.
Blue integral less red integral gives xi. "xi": 13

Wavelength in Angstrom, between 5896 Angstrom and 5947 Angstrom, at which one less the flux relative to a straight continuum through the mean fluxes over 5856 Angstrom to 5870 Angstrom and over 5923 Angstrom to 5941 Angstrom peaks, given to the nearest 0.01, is 5907.11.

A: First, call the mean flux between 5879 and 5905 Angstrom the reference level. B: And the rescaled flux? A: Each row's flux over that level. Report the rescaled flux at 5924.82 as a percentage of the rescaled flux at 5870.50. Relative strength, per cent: 87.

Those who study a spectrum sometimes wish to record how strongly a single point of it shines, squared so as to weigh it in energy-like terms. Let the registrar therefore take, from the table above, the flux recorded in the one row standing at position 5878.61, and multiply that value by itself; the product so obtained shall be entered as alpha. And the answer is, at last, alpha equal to 174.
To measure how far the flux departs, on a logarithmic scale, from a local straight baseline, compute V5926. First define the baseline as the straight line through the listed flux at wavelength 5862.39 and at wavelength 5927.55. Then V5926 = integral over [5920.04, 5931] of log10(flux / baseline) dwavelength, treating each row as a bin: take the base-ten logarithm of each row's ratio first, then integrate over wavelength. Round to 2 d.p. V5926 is -0.17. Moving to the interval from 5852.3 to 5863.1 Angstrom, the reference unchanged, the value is -0.68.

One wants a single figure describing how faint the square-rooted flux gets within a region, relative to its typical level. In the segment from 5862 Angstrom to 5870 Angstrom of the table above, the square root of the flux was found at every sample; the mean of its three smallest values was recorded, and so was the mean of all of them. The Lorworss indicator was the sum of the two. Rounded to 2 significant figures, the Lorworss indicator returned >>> 7.5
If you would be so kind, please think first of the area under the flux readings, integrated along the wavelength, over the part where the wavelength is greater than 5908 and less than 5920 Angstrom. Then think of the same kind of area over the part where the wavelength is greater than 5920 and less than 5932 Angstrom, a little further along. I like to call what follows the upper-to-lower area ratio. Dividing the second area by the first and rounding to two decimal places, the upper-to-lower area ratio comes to 1.08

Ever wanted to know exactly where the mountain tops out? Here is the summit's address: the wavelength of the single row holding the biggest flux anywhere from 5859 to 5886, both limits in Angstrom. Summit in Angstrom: 5881.32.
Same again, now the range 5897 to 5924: 5920.73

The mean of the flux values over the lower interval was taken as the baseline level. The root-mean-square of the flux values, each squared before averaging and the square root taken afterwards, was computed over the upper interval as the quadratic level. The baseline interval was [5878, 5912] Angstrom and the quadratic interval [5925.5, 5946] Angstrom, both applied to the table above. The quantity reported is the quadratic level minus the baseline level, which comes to 2.0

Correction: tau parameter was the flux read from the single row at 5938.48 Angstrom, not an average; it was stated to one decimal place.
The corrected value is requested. 14.3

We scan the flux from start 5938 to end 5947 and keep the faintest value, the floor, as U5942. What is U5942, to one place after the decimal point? 12.7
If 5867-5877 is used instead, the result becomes 12.2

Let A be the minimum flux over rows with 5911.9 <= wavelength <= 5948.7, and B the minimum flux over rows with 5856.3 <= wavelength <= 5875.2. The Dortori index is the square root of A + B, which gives 4.91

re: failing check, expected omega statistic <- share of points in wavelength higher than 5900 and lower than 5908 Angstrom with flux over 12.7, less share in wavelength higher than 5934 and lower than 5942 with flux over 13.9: -0.7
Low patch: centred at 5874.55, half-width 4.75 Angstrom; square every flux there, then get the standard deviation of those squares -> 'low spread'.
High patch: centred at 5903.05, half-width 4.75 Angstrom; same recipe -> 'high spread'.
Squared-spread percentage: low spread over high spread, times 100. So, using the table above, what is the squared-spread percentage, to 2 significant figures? 67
